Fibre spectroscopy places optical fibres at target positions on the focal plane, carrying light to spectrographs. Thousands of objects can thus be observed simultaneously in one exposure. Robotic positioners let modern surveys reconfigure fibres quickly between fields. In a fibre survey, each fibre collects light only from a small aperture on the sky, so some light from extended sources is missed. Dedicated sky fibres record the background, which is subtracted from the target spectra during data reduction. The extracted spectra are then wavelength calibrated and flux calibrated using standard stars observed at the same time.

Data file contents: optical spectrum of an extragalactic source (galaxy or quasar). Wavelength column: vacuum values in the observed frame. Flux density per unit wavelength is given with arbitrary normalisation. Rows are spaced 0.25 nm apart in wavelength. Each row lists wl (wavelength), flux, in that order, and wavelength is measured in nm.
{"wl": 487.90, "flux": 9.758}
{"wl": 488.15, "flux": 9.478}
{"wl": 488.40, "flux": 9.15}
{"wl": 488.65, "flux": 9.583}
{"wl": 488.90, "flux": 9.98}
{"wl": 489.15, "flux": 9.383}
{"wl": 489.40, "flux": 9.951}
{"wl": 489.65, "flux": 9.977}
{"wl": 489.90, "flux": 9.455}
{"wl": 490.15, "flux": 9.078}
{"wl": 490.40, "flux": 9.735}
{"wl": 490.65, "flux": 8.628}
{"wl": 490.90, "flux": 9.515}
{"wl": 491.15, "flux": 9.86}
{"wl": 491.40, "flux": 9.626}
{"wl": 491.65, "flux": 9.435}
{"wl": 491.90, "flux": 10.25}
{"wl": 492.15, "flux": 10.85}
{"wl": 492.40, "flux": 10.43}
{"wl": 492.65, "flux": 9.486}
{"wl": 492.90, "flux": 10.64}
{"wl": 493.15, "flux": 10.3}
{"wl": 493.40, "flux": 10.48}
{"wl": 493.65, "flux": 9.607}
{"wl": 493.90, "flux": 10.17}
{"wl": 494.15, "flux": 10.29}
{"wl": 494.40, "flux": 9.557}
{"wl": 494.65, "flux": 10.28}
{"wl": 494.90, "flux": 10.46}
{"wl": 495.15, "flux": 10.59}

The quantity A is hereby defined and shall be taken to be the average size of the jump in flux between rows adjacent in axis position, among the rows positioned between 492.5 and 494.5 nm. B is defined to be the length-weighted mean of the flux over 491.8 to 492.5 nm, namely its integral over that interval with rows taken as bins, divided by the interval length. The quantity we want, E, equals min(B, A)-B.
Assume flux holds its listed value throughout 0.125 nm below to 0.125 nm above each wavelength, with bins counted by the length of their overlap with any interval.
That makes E -10.0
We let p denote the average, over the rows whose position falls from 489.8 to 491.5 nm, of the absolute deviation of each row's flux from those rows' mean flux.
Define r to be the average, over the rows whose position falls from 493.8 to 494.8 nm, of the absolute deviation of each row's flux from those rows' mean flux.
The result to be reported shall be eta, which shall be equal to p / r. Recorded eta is 1.2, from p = 0.320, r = 0.26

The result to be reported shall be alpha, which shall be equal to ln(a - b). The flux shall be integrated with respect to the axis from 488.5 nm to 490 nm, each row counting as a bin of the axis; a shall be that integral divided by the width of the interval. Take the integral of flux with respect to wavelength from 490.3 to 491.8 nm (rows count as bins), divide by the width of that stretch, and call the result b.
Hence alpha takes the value -1.4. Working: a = 9.7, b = 9.48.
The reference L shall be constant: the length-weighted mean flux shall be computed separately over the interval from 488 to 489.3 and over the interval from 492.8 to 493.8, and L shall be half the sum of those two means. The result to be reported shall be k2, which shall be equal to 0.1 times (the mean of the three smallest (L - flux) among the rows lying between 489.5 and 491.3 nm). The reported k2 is 0.003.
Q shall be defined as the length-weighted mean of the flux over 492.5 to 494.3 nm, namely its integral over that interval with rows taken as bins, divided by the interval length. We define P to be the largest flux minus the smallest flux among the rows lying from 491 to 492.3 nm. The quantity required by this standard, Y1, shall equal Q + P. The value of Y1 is 11.5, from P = 1.4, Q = 10.1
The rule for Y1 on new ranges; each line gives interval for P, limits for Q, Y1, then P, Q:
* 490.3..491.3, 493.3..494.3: 11.3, 1.2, 10.1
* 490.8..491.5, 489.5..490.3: 9.9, 0.3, 9.5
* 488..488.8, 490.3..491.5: 9.9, 0.4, 9.5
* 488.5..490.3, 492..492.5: 11.5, 0.9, 10.6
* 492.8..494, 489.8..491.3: 10.4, 1.0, 9.4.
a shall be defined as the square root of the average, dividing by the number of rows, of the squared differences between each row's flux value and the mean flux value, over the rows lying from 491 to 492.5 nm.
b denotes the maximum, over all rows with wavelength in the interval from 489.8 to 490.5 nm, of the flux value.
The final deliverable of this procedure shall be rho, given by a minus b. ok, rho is -9.2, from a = 0.49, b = 9.735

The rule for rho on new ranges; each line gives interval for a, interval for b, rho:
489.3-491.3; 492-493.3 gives -10.4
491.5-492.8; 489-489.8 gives -9.4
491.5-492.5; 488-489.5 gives -9.5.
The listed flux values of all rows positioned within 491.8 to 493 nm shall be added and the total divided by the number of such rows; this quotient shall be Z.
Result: 10.3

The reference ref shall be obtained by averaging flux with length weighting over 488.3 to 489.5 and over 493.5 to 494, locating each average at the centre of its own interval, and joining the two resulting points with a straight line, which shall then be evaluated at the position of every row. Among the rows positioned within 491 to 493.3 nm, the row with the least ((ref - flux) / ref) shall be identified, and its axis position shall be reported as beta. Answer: 492.15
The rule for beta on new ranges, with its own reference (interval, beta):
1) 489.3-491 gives 489.65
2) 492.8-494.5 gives 492.90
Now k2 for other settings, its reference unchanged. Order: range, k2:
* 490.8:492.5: -0.062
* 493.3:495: -0.052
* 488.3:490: -0.008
